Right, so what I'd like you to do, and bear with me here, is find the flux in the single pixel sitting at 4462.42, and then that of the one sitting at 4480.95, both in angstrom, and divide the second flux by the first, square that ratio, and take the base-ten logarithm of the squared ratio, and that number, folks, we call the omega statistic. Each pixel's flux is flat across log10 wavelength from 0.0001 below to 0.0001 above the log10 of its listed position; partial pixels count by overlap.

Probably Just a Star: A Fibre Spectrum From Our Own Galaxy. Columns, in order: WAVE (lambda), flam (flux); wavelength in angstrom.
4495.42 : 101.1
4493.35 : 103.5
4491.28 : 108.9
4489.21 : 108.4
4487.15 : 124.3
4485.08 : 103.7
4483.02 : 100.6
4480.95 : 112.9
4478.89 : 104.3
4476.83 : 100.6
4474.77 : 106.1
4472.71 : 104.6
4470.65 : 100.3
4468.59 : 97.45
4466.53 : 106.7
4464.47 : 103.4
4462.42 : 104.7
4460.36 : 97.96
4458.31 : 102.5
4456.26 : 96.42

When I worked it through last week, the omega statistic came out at 0.07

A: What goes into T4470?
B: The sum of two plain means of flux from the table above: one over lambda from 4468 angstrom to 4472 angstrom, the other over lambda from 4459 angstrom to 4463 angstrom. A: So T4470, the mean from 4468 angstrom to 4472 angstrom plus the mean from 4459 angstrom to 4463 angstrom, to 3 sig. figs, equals 200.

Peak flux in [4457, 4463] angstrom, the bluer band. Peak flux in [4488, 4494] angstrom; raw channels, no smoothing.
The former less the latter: -4.2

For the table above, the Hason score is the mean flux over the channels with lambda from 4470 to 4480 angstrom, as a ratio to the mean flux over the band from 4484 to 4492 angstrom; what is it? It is 0.93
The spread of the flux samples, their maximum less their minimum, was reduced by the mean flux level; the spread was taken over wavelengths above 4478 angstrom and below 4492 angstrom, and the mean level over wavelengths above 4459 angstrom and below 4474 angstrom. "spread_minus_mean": -78.5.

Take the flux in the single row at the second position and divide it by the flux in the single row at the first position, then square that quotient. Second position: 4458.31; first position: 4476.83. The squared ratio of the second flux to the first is 1.04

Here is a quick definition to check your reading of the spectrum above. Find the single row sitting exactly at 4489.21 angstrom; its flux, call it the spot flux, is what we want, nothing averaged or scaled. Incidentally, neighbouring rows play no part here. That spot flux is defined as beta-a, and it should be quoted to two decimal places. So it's 108.40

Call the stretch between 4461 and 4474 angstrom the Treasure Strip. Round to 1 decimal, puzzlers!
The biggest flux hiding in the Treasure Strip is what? 106.7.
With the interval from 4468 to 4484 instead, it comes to 112.9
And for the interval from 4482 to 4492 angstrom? 124.3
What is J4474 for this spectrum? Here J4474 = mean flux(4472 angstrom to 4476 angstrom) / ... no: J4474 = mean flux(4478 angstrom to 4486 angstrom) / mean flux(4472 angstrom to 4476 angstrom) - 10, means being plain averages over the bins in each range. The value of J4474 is -9.00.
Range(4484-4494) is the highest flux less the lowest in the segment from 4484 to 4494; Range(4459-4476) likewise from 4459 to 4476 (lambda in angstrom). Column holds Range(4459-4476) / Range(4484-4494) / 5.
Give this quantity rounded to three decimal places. 0.089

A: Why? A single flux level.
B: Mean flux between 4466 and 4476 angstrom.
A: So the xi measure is 103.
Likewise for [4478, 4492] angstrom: 109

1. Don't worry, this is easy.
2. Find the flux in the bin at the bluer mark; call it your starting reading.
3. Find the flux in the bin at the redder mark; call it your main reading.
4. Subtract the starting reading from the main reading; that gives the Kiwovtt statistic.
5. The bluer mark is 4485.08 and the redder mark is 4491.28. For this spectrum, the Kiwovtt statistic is 5.2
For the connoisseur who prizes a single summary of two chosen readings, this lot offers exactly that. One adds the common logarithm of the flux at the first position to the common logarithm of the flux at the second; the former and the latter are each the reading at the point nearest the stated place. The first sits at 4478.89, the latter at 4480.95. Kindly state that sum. 4.07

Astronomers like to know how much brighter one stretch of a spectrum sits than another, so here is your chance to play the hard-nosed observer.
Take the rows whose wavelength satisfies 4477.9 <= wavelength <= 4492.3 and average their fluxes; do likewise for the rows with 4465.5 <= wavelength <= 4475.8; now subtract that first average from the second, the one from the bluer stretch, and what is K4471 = -6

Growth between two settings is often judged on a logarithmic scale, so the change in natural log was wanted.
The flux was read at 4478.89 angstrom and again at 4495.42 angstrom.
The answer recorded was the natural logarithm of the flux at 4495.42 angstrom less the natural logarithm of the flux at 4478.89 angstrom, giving -0.03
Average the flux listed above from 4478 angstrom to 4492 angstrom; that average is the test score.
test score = 109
